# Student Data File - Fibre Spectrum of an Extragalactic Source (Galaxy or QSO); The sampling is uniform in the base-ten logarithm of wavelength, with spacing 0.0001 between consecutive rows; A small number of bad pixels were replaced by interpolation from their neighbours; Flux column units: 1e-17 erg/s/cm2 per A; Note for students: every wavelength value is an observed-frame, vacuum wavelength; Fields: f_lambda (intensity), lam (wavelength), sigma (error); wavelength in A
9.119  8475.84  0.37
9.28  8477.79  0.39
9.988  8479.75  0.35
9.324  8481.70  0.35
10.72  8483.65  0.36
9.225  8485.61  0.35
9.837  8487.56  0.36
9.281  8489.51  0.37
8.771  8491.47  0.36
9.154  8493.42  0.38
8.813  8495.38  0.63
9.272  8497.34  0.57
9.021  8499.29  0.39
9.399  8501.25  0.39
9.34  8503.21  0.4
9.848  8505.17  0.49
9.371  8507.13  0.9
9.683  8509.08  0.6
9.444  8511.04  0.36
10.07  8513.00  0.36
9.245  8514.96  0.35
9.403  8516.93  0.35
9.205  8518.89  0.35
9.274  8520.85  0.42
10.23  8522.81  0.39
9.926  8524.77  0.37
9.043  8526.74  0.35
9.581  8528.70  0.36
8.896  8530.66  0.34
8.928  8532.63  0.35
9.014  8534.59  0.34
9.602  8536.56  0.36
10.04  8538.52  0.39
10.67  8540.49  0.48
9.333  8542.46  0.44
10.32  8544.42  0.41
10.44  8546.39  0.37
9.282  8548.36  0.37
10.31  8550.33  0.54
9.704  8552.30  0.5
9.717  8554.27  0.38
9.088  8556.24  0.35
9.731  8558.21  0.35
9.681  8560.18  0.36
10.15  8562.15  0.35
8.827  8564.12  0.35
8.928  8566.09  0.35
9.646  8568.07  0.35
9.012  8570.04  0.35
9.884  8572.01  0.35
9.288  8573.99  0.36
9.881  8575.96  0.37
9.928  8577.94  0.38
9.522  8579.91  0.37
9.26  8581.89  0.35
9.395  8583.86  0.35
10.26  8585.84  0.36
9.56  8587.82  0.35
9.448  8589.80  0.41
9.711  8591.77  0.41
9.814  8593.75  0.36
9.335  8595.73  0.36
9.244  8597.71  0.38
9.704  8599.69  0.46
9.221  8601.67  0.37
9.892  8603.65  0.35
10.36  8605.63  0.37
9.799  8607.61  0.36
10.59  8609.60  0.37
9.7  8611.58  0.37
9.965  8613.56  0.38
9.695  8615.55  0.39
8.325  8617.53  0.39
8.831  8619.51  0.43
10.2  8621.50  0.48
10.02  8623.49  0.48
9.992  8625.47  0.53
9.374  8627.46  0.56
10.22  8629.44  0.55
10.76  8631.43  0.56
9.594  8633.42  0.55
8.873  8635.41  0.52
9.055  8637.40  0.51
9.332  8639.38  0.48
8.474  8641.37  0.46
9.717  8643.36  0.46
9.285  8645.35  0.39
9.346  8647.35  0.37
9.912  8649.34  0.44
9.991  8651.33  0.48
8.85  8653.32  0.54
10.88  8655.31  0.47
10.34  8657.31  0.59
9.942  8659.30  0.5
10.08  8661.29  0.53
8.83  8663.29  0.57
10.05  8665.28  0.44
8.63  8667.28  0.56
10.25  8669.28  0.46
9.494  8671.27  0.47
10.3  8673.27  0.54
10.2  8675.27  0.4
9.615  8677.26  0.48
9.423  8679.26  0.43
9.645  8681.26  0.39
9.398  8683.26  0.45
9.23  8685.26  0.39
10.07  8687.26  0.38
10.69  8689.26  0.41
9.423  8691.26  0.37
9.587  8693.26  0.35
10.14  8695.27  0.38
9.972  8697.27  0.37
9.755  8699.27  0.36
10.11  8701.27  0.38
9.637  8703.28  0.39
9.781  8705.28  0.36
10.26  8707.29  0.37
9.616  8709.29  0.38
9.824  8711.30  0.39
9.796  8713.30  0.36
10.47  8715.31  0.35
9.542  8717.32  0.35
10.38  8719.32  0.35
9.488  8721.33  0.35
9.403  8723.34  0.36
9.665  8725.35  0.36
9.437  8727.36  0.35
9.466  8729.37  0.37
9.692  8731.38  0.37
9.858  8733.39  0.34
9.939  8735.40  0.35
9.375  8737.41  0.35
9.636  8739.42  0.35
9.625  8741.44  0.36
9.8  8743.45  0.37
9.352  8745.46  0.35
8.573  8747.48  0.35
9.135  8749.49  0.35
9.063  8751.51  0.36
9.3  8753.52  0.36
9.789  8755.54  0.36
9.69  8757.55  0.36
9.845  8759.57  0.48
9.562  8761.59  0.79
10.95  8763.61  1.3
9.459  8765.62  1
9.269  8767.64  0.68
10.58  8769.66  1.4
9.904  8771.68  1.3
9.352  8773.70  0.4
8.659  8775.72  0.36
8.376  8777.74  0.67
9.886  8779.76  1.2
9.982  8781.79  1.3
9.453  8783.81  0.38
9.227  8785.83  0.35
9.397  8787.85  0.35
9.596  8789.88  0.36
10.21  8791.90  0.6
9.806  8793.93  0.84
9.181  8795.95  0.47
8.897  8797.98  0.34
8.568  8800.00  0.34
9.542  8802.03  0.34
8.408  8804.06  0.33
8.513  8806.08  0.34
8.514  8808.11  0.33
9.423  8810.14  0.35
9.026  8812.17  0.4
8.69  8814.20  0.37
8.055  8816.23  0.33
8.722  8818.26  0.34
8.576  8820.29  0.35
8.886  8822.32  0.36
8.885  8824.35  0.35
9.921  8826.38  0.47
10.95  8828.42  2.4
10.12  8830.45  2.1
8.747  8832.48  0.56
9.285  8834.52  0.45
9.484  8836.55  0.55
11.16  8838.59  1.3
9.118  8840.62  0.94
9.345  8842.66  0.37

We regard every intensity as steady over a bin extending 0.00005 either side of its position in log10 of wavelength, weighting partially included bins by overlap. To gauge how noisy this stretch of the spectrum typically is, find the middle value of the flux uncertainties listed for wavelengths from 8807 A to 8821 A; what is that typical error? 0.350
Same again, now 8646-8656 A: 0.470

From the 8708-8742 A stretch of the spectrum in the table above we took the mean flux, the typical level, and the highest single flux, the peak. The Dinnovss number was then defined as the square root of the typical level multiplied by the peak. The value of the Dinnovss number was 10.1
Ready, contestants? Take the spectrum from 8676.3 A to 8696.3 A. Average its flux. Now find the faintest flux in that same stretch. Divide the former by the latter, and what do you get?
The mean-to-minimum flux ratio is 1.05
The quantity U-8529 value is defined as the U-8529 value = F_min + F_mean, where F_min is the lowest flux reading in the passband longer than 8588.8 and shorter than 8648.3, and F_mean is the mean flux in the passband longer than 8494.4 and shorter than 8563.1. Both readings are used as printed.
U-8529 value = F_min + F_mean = 17.9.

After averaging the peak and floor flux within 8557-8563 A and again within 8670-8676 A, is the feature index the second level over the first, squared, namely 1.00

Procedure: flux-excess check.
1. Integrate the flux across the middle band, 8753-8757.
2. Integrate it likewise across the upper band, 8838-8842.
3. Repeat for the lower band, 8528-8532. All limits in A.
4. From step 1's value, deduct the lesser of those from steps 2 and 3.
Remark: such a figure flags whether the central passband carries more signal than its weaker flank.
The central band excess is 2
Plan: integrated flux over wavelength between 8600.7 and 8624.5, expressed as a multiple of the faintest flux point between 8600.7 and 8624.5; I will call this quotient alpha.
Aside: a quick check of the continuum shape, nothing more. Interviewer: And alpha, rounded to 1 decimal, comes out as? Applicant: 27.8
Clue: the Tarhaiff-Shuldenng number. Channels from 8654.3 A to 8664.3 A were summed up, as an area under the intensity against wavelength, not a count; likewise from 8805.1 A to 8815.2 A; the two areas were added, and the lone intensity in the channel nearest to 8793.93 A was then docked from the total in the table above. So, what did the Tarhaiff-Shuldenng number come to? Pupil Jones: 180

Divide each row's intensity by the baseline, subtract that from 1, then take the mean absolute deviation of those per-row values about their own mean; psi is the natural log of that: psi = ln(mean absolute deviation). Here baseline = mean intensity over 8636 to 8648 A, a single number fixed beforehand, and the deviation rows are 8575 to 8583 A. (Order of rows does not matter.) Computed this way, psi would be -3.58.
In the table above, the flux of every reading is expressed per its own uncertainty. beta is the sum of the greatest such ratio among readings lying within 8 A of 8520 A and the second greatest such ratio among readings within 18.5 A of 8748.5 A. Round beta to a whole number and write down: 56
